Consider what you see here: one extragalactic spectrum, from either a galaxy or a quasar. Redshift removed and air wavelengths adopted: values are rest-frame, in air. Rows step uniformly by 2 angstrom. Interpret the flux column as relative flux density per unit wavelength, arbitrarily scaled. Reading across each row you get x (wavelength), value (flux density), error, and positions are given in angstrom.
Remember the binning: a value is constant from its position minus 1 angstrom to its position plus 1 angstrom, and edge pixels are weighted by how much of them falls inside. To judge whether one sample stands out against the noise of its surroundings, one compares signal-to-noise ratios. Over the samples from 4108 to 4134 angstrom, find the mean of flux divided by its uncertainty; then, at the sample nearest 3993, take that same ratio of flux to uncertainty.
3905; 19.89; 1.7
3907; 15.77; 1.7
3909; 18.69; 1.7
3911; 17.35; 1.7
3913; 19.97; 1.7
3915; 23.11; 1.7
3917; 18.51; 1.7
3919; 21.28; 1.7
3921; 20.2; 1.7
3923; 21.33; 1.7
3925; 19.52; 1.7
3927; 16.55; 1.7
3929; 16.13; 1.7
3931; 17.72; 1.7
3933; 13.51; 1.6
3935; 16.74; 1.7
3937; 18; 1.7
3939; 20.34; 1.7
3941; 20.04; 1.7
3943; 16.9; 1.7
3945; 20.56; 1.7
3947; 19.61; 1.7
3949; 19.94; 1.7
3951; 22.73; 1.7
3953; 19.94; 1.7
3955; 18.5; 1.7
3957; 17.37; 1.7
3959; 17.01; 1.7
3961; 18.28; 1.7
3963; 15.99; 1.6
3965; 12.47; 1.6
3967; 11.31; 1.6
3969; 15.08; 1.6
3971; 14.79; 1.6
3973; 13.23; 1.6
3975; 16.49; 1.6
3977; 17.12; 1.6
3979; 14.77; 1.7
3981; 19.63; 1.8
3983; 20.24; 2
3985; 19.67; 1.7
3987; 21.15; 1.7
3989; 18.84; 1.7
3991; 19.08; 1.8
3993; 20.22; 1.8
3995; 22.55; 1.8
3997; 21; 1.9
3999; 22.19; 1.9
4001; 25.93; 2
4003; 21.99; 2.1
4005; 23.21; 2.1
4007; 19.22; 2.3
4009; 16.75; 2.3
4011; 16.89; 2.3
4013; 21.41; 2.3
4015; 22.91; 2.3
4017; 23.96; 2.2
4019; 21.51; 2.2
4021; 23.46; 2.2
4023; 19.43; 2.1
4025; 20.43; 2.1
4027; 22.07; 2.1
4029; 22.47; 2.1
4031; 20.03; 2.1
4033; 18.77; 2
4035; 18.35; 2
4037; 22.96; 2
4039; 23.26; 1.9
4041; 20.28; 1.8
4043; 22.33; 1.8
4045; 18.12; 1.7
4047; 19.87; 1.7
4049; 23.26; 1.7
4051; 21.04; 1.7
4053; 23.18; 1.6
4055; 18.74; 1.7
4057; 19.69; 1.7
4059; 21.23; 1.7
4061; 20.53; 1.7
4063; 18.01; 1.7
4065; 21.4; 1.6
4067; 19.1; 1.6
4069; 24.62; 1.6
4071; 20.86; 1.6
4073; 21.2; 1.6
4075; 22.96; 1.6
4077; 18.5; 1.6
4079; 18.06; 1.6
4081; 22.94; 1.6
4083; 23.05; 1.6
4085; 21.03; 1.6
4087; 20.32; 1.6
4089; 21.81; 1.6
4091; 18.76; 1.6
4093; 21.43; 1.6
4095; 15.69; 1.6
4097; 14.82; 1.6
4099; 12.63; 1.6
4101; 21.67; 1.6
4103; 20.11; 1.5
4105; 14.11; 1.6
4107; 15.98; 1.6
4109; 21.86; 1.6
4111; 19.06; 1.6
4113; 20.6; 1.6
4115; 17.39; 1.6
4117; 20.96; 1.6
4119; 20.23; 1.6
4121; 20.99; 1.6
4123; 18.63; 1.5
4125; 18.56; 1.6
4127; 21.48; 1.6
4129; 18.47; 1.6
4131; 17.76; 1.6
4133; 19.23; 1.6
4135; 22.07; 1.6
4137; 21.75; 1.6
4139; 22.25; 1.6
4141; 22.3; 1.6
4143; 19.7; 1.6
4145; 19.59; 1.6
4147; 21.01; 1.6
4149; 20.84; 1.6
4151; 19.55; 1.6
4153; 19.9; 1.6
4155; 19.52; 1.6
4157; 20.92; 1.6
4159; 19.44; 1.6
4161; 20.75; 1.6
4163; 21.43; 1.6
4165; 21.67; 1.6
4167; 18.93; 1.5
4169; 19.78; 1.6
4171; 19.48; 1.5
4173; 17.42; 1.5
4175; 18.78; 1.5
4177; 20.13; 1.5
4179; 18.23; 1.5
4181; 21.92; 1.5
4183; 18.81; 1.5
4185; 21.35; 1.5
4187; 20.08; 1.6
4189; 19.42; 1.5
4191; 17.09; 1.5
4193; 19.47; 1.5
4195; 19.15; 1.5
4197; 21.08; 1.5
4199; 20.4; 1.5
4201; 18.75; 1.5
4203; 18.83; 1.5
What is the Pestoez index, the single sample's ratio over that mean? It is 0.91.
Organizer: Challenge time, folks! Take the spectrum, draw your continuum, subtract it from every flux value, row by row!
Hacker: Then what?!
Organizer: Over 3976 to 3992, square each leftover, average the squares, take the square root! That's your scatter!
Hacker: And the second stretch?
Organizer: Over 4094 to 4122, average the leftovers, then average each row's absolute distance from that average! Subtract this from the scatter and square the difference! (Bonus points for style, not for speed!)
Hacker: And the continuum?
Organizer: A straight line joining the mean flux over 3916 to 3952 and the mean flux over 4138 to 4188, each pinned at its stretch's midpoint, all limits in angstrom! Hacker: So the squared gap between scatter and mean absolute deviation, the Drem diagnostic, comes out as 0.67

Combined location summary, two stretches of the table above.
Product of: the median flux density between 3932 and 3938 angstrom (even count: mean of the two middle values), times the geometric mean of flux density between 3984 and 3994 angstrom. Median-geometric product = 331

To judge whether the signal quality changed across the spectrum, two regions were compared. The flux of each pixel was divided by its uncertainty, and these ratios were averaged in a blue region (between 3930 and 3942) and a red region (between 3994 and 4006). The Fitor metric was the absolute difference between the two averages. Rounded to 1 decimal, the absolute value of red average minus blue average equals 1.1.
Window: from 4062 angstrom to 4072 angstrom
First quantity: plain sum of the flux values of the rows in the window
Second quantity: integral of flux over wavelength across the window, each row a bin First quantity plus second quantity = 312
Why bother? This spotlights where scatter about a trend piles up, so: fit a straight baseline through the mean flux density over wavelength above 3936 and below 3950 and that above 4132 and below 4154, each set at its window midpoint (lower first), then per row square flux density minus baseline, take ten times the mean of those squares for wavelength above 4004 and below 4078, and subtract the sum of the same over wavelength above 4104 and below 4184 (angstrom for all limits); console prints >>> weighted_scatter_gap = -107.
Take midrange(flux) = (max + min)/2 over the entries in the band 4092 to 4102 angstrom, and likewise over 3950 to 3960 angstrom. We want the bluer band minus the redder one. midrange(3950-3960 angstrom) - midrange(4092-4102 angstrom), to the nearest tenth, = 2.7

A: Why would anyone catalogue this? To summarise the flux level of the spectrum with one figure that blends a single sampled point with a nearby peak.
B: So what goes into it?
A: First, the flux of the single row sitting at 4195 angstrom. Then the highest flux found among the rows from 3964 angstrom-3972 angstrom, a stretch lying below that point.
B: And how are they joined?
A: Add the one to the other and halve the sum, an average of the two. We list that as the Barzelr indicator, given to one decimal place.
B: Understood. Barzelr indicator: 17.1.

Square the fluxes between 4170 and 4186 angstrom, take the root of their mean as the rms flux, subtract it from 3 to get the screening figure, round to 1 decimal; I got -16.6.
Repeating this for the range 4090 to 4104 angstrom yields -15.2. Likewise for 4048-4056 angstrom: -18.6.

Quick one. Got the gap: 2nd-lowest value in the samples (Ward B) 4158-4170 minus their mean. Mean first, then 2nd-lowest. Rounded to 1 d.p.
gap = -0.9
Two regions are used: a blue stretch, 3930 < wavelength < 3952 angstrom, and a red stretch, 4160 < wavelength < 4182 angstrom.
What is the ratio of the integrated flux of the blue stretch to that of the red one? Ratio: 0.94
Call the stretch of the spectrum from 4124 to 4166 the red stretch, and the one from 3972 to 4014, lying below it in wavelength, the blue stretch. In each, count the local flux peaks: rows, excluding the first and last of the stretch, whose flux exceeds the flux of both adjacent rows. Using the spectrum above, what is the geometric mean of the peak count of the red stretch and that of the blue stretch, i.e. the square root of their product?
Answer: 6.0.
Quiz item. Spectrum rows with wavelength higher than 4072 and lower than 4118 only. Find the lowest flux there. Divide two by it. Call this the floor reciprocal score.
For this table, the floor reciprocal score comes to 0.16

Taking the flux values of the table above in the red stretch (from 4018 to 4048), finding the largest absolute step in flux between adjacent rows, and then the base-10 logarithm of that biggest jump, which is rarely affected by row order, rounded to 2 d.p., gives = 0.66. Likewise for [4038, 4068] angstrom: 0.65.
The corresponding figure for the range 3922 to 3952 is 0.62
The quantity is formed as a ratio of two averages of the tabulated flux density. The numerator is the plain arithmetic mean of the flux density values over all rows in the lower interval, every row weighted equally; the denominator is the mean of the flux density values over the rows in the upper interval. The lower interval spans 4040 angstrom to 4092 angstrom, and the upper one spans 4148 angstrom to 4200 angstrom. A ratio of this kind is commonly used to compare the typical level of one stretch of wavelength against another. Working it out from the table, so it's 1.05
